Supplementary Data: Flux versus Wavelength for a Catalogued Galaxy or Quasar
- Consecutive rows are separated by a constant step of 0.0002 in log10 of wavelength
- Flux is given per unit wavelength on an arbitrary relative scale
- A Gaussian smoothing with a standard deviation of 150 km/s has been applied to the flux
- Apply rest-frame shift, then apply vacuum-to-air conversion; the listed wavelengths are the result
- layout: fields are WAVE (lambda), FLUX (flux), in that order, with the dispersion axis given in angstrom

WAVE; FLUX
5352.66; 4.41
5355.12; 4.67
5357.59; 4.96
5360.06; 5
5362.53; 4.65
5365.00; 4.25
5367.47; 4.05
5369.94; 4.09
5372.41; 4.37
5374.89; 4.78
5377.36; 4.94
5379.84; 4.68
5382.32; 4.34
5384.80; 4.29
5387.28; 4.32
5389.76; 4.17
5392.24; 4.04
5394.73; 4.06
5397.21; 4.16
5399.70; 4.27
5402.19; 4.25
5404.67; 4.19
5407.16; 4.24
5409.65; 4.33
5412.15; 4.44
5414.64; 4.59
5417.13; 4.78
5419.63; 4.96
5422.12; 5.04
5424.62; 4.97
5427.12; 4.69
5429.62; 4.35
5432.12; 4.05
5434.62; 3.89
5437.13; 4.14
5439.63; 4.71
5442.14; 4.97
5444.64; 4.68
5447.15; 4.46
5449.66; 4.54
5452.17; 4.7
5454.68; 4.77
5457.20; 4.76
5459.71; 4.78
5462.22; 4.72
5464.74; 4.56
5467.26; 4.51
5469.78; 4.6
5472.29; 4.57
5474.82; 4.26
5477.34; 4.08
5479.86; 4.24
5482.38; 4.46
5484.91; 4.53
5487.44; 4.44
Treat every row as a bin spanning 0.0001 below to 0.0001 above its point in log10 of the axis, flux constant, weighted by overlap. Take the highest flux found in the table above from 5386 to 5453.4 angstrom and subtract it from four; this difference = -1.04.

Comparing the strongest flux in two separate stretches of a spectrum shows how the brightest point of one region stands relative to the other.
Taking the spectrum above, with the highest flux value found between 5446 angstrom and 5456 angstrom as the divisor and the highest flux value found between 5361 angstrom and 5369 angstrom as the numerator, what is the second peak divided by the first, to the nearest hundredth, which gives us 0.97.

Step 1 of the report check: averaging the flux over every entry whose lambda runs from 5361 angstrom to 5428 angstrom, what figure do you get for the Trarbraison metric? 4.44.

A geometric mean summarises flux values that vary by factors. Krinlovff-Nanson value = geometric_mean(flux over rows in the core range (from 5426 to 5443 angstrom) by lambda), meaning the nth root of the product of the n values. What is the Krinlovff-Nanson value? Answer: 4.38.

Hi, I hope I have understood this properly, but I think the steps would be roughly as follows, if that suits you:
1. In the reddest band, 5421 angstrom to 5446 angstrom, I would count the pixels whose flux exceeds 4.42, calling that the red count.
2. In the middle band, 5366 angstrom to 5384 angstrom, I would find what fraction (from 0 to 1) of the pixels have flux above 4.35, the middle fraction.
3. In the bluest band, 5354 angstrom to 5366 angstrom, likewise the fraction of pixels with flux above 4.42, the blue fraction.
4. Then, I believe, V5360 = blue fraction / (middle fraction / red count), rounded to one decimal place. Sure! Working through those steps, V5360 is 8.4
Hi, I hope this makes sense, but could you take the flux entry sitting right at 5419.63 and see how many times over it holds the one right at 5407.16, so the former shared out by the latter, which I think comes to 1.17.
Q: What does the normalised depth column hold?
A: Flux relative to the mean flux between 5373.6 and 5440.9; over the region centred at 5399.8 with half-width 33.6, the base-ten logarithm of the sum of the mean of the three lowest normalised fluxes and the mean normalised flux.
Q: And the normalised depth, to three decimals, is 0.281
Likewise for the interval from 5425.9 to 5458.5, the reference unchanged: 0.285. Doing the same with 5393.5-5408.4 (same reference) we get 0.274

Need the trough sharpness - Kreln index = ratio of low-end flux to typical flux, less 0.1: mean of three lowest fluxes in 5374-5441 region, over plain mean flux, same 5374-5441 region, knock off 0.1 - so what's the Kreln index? 0.80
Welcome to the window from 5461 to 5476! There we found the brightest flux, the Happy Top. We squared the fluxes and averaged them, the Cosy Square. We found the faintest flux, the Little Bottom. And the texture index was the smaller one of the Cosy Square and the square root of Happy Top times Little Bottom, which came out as 4.5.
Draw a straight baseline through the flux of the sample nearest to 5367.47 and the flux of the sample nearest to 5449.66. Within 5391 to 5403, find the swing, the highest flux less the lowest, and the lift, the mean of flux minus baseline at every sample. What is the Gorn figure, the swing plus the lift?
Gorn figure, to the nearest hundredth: 0.16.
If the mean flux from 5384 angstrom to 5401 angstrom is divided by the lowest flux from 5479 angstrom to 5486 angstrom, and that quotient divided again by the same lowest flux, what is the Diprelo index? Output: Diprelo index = 0.233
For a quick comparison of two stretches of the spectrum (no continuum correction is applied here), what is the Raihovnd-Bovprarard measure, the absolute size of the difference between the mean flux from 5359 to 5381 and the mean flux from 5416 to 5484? 0.03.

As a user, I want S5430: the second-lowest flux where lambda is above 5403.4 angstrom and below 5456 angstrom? 4.05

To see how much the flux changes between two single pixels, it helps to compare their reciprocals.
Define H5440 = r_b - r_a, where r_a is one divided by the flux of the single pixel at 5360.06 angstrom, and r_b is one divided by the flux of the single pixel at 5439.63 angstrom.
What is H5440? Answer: 0.01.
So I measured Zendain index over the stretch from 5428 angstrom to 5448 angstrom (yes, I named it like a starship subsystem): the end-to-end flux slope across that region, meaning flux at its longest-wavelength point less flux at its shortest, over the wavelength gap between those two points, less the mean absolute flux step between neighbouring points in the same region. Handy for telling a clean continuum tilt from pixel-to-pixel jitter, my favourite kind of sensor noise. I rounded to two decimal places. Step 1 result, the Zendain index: -0.29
